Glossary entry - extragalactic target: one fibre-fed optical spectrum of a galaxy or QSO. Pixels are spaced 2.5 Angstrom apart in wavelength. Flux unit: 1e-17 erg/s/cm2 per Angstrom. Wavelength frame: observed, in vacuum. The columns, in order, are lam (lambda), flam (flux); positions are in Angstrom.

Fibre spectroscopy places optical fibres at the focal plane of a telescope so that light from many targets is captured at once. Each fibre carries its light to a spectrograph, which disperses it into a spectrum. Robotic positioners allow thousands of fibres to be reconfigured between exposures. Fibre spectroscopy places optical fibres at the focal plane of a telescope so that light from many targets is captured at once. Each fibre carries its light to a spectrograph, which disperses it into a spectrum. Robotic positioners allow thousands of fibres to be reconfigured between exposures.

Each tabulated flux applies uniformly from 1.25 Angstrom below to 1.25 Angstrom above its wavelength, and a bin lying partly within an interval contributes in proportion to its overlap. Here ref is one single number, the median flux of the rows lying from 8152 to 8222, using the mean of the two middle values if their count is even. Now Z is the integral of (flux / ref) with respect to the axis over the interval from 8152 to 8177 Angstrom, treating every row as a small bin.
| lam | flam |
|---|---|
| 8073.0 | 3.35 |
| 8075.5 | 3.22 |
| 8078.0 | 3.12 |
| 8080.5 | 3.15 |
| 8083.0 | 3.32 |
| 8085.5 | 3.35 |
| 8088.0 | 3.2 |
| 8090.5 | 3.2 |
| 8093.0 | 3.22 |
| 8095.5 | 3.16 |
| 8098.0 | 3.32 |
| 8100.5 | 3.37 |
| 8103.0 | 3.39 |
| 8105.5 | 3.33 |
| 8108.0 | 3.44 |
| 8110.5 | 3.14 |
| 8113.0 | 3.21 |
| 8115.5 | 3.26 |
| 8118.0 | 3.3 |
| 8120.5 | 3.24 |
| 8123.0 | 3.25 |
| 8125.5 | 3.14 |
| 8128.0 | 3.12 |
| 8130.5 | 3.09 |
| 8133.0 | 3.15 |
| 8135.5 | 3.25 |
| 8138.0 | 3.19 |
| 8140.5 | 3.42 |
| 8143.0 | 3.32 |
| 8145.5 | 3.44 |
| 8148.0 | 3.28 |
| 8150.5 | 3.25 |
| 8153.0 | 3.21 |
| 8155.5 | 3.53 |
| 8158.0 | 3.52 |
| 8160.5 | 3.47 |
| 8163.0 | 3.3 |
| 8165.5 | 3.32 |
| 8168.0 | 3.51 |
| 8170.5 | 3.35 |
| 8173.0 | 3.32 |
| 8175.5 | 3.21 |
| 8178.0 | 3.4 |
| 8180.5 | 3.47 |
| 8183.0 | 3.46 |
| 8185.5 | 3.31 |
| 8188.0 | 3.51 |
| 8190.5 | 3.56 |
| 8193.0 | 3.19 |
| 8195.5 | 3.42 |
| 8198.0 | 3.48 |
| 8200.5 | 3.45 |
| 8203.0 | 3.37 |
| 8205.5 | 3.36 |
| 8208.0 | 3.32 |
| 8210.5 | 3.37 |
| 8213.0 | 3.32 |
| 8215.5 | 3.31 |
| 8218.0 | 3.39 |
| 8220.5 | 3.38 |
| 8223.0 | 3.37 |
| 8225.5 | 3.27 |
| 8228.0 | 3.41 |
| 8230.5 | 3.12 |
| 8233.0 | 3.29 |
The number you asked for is 25.0 Angstrom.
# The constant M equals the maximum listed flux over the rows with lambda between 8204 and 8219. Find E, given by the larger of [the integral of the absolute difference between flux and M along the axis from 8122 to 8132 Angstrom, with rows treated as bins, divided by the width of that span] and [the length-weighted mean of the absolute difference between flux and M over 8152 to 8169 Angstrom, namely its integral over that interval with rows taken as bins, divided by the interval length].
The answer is 0.24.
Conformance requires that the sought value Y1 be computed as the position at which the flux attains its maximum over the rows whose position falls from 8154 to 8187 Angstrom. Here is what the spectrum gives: 8155.5 Angstrom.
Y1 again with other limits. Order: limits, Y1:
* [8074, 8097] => 8085.5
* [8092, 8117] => 8108.0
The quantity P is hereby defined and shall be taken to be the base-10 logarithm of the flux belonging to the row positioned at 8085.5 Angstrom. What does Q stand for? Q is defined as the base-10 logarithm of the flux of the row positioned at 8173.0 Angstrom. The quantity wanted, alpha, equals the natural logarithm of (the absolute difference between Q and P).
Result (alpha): -5.5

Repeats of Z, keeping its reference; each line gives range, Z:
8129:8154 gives 24.1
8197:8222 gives 25.0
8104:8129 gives 24.0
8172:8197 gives 25.1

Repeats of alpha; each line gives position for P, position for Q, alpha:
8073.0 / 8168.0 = -3.9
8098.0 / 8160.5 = -4.0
